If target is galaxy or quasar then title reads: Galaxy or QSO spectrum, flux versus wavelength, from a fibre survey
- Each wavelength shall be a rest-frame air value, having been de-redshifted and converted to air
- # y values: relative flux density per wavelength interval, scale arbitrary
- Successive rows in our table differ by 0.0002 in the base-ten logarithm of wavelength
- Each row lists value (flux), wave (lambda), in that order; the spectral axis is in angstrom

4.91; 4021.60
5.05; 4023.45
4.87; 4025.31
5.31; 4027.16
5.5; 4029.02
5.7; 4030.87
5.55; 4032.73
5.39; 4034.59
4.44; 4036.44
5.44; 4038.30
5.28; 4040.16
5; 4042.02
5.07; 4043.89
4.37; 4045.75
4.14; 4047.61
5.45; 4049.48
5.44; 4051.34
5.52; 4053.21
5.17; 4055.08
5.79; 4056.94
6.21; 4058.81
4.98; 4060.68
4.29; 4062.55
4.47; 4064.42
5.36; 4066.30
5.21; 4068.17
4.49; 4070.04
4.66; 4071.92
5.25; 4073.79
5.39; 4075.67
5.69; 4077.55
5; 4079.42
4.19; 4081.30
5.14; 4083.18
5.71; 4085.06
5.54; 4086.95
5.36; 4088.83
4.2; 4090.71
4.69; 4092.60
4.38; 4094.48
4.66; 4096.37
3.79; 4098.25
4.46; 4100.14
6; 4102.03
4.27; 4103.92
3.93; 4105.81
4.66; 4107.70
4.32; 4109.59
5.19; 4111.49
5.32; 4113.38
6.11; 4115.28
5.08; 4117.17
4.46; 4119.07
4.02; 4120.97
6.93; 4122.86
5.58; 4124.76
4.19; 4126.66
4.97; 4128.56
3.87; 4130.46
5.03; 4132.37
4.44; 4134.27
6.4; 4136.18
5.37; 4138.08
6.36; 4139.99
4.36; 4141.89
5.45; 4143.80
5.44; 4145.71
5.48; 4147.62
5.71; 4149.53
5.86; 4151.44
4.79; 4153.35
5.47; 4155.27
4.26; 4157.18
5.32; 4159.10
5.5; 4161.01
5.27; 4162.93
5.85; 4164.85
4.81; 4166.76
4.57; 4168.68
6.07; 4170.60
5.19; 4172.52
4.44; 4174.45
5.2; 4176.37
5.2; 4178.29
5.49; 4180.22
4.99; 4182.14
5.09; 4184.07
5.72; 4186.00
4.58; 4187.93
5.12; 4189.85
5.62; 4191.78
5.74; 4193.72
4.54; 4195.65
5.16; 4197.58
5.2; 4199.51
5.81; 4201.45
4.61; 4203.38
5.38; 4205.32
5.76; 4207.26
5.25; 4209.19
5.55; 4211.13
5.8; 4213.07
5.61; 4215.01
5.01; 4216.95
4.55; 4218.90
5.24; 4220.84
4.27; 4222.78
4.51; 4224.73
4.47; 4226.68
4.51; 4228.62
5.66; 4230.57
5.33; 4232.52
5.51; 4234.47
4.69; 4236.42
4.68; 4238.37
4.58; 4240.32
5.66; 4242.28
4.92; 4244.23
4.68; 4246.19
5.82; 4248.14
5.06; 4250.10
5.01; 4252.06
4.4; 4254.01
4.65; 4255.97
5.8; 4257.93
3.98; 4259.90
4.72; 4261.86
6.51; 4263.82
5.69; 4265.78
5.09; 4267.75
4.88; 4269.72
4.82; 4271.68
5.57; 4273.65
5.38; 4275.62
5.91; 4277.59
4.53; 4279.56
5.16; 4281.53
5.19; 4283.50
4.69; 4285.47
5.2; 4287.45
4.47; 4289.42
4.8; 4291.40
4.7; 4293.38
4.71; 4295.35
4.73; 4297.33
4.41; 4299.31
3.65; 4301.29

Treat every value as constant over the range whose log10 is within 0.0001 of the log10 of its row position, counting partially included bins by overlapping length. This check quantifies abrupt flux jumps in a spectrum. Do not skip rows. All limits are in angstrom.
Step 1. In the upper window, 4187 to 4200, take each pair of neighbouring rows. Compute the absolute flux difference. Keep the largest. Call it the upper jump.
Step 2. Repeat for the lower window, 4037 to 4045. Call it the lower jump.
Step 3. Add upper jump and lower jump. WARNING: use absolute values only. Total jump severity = 1.48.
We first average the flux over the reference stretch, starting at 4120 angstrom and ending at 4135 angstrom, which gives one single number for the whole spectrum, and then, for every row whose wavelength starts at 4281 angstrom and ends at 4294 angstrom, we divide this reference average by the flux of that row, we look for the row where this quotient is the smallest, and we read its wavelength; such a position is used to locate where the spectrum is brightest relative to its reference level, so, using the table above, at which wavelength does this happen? 4287.45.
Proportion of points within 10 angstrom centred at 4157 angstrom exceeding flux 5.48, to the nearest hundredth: 0.20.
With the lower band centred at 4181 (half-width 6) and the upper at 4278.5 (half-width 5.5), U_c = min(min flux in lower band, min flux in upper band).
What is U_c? 4.53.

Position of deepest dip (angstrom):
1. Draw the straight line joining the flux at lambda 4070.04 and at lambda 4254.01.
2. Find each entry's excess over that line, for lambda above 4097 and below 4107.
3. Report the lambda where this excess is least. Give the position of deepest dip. 4098.25 angstrom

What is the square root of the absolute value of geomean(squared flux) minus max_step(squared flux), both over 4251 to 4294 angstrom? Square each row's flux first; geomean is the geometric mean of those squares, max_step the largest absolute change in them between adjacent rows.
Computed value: 2.3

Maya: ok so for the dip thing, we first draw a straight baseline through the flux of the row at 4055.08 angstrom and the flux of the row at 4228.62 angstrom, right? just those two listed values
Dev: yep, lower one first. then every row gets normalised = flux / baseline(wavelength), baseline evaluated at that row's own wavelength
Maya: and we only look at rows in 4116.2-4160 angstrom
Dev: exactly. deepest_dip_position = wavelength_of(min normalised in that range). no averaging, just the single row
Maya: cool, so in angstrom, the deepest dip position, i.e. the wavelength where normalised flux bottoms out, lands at 4130.46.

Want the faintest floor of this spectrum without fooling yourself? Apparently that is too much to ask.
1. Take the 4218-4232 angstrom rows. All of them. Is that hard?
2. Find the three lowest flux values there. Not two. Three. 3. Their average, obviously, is 4.42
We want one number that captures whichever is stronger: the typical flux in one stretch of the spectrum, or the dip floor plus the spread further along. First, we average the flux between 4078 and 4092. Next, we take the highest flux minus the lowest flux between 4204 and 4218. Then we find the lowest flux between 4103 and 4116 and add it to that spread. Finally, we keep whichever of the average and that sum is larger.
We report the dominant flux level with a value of 5.0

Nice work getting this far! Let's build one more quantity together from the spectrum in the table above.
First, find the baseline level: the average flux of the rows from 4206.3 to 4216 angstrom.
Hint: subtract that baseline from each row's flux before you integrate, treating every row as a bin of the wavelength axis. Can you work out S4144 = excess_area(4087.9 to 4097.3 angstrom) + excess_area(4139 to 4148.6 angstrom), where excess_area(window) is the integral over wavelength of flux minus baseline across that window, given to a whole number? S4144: -11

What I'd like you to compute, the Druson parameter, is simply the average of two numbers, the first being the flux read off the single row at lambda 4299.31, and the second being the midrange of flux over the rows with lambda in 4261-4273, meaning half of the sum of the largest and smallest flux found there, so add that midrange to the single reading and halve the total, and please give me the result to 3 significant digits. 5.01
